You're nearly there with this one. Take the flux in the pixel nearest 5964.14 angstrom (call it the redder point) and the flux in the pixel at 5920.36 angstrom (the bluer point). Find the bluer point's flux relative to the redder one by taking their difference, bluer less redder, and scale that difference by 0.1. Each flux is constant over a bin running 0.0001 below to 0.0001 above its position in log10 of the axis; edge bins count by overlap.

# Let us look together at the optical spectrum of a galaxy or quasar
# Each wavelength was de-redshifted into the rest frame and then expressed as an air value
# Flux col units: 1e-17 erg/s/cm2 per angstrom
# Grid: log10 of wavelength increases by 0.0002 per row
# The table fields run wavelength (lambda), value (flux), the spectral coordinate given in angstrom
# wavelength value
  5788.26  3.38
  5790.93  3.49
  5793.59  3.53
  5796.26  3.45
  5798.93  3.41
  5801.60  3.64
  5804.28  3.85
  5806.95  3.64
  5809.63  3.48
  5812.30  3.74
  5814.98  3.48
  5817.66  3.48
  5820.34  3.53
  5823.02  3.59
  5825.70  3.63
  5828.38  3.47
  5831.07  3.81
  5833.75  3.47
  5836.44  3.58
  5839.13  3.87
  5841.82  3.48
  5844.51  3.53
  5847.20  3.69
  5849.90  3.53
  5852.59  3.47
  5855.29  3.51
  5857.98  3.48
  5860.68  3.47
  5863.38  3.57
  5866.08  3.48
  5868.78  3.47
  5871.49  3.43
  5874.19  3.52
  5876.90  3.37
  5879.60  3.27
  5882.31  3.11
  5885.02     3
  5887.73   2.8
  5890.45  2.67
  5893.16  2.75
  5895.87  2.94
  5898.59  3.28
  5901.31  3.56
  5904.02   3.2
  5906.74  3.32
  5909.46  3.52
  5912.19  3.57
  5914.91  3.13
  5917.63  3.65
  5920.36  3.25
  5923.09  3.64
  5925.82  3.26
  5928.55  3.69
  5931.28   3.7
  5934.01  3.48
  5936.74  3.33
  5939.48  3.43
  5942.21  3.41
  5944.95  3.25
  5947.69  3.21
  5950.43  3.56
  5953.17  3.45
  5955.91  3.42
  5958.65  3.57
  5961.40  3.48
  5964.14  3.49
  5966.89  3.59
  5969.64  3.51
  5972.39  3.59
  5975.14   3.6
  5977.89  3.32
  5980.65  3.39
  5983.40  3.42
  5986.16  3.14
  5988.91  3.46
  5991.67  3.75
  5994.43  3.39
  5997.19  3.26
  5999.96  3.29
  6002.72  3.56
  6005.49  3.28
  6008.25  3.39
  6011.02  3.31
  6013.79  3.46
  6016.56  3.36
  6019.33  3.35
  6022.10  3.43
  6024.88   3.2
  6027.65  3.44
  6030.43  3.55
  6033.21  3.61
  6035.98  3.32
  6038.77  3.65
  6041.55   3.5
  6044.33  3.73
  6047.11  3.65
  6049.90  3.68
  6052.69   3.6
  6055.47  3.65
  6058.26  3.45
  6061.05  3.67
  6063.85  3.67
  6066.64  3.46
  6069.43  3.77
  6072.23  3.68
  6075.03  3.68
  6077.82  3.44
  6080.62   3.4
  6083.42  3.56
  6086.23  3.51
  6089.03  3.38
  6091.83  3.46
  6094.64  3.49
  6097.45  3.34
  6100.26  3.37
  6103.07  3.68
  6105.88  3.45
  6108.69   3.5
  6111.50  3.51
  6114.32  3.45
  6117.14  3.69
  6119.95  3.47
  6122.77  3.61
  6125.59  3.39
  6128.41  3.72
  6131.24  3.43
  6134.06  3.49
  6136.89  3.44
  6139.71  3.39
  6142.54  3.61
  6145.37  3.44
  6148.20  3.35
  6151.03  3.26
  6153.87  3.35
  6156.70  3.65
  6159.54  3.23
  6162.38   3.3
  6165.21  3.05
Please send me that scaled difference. -0.024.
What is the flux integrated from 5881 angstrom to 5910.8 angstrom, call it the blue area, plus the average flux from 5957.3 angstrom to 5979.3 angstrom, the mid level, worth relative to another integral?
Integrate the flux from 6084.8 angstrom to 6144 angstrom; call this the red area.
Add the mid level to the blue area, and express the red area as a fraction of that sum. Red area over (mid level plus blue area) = 2.15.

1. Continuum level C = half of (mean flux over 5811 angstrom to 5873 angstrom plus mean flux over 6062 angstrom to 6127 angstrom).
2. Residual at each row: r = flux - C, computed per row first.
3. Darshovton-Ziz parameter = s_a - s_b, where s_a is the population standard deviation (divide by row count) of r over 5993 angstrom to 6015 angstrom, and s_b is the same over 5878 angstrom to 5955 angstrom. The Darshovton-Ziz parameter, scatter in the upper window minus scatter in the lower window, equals -0.18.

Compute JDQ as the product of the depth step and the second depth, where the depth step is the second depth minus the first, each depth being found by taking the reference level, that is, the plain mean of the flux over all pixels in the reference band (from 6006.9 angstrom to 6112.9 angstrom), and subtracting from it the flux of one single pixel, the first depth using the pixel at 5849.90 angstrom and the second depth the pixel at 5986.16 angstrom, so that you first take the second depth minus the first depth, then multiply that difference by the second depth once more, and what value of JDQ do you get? 0.14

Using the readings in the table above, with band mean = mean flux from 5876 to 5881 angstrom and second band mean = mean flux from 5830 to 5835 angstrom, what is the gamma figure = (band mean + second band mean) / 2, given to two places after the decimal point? 3.48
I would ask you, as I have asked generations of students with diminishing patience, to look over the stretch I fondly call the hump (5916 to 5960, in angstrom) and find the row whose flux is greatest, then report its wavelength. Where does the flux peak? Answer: 5931.28 angstrom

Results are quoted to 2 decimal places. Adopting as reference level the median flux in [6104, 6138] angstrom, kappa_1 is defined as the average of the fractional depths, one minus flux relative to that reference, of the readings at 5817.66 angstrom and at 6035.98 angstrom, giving 0.02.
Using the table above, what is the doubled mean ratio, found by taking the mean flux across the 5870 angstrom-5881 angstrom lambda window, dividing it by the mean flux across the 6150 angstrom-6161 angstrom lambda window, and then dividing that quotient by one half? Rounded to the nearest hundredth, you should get 2.01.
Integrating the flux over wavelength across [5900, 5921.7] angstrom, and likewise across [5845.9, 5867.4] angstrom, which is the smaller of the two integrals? 74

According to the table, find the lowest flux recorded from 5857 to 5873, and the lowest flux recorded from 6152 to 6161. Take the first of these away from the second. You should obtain -0.200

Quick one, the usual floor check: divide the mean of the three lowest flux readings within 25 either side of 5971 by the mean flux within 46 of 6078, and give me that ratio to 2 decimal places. 0.91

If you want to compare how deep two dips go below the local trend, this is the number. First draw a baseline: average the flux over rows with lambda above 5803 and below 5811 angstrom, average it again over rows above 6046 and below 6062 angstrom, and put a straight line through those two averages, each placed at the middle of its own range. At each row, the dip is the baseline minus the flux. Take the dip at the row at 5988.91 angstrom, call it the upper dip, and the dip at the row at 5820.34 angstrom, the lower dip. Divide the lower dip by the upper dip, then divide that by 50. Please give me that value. 0.015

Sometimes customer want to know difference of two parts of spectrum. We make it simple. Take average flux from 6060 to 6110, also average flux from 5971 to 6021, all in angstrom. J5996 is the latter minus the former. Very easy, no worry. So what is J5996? -0.12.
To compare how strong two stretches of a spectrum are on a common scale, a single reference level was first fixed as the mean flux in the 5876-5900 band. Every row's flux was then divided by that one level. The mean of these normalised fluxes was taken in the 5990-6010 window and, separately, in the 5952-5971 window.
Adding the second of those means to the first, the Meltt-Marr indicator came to 2.29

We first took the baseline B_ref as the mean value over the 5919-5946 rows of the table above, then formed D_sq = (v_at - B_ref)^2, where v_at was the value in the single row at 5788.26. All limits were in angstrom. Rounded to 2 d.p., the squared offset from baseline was 0.00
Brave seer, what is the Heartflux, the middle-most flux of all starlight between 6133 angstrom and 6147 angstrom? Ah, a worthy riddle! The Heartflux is 3.44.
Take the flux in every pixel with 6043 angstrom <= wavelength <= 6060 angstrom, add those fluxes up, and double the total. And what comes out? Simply 43.5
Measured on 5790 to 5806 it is 42.7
